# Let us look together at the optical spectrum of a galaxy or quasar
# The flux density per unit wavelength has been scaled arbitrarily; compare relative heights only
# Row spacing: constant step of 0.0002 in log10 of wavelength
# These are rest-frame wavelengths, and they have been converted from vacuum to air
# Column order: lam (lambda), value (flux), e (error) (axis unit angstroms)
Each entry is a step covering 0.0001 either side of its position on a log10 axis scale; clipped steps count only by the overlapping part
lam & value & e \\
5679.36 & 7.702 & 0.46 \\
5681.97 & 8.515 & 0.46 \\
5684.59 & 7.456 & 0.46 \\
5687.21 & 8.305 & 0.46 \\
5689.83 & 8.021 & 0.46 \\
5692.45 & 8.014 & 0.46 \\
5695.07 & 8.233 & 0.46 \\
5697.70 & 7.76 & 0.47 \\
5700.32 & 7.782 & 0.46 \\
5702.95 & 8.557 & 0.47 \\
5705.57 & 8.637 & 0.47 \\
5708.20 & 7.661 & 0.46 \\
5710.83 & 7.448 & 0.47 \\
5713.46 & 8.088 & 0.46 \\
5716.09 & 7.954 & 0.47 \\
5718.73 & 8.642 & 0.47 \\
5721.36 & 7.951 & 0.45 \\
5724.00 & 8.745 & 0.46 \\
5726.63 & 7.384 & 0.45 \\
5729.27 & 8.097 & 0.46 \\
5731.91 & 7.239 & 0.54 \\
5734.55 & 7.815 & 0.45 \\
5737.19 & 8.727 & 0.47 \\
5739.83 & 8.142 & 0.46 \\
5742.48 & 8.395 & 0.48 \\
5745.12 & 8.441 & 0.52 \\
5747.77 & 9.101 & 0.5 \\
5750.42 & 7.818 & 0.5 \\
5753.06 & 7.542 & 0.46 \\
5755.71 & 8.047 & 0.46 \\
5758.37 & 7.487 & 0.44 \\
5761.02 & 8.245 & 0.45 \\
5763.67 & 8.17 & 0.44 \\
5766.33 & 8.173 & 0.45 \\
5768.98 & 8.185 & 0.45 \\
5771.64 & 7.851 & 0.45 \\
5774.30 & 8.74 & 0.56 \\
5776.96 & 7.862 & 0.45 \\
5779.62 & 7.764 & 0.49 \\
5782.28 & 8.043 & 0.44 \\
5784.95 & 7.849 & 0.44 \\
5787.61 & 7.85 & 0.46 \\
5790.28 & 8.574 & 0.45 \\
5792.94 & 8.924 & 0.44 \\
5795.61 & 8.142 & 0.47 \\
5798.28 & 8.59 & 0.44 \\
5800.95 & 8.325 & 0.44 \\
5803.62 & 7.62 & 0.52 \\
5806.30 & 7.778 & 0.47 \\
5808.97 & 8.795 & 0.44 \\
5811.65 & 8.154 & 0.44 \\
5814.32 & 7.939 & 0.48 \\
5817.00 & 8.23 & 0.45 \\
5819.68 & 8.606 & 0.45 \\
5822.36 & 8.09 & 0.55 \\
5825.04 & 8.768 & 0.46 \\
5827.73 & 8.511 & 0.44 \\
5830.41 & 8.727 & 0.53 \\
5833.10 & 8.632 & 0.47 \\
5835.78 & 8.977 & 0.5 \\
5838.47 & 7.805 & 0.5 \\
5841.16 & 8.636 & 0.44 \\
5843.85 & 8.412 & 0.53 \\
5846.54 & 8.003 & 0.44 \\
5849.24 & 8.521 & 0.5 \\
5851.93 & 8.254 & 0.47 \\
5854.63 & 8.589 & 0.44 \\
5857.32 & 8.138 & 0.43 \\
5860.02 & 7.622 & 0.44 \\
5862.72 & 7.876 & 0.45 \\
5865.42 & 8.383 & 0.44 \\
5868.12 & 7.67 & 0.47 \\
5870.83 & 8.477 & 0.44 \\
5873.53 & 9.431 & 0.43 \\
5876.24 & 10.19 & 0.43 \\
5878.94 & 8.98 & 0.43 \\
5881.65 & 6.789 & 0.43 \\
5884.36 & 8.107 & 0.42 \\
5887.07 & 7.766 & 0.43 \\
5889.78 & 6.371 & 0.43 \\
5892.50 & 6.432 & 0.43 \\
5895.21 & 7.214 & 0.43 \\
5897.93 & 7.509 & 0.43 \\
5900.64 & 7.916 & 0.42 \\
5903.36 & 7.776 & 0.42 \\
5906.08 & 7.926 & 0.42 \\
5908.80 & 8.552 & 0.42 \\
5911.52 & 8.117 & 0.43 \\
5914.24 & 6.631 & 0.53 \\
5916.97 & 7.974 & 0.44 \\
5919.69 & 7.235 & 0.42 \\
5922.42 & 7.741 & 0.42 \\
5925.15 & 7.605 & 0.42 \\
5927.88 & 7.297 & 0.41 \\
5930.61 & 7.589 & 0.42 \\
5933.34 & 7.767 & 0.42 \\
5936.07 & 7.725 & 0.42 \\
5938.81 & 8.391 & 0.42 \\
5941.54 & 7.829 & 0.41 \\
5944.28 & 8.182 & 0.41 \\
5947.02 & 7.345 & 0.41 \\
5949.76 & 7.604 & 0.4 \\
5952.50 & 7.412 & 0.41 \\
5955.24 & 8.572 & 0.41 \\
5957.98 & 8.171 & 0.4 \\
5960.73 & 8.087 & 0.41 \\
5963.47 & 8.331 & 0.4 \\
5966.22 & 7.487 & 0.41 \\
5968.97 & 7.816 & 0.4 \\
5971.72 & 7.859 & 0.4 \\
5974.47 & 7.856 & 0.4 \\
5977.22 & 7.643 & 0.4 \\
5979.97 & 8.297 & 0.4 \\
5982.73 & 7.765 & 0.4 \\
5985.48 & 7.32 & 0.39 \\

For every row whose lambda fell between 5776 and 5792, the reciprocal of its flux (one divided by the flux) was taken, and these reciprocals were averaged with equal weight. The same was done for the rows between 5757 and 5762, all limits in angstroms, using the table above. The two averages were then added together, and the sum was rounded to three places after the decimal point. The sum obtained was 0.253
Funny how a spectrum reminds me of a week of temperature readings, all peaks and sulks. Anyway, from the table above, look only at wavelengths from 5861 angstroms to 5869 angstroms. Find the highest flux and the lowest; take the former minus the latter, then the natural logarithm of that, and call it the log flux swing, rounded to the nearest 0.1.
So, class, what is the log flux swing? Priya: -0.3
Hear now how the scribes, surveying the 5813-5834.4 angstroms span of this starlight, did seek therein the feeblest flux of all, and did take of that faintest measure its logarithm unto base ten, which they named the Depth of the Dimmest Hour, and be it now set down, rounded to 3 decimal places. 0.900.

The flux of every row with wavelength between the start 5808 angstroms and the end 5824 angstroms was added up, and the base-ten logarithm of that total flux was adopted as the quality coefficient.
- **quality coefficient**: 1.70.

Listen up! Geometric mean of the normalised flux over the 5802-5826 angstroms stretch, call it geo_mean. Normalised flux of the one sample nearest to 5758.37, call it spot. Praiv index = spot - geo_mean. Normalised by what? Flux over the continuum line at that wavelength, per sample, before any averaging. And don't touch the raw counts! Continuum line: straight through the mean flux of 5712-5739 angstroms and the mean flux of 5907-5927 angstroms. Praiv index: -0.10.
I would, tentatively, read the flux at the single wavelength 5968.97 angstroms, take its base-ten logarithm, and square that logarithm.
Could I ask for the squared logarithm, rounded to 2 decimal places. 0.80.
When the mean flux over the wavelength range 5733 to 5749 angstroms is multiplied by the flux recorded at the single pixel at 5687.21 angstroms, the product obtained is 70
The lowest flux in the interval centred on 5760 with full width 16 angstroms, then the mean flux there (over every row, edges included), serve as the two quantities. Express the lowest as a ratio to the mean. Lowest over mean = 0.94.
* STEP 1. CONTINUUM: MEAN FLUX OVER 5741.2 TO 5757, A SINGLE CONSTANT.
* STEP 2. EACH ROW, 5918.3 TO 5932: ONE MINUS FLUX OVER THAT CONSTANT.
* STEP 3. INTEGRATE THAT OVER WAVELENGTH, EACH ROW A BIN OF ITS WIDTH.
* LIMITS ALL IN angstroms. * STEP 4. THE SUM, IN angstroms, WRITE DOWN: 1.2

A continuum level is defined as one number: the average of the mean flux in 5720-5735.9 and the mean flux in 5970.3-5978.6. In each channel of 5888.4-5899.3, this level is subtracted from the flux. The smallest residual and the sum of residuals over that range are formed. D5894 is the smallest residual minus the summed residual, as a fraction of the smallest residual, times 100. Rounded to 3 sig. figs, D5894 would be -160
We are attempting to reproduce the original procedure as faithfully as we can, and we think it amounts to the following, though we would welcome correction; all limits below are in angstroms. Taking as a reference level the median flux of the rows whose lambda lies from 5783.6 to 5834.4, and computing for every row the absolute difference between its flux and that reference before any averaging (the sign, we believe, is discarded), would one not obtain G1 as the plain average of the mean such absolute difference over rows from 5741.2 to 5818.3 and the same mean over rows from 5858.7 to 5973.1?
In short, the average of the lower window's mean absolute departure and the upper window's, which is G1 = 0.53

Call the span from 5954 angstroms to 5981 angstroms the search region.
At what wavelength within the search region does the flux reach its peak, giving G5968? 5955.24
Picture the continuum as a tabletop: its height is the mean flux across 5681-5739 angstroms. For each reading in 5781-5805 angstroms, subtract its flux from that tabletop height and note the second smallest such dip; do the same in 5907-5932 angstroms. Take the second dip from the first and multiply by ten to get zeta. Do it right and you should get -5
